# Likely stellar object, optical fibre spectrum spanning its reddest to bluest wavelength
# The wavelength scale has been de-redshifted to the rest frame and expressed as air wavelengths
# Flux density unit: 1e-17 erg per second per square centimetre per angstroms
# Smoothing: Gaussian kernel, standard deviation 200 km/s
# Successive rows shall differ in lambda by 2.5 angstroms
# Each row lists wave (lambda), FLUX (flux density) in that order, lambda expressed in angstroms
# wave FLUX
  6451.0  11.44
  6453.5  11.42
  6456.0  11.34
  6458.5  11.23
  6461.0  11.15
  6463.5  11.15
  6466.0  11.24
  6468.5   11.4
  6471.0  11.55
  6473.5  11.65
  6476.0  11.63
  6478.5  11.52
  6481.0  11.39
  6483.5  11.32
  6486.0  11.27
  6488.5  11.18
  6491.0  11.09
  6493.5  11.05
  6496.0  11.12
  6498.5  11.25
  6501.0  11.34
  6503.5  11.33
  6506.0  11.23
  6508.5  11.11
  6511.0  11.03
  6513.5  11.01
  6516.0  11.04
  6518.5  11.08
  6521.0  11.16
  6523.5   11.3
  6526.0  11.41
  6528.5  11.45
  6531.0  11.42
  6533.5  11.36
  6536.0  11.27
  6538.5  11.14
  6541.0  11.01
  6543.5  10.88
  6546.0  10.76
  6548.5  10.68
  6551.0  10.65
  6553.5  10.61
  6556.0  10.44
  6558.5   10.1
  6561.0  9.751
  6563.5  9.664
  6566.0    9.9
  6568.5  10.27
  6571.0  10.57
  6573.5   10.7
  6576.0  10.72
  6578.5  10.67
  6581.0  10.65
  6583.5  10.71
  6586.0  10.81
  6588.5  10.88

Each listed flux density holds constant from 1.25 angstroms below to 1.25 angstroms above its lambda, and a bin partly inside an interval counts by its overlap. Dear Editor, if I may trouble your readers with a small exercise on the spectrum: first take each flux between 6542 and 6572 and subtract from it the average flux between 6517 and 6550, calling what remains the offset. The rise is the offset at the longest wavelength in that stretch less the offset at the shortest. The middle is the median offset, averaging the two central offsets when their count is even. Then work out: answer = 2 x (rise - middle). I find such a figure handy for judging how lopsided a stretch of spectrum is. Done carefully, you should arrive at 0.7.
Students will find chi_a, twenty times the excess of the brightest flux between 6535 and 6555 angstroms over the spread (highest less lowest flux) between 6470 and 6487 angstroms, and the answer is 218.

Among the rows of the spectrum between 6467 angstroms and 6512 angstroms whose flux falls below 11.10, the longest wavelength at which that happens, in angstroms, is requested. 6511.0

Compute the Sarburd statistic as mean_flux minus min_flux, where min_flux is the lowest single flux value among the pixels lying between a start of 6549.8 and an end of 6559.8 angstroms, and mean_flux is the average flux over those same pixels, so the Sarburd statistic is 0.35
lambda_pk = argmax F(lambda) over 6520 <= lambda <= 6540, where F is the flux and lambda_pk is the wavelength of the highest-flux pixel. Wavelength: 6528.5 angstroms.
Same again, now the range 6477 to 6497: 6478.5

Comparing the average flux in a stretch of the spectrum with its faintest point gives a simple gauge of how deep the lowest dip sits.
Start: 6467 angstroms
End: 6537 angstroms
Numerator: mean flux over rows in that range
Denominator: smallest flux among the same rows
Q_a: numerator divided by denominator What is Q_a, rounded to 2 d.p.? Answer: 1.02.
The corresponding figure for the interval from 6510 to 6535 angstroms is 1.02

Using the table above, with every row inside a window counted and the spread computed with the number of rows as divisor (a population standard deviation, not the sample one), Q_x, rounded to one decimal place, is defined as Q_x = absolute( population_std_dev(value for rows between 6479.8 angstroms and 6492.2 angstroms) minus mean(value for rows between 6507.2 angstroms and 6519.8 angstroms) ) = 10.9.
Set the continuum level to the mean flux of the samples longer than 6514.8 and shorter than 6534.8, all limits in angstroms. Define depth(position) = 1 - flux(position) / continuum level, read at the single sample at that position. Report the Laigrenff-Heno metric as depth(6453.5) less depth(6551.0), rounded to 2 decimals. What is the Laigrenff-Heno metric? -0.07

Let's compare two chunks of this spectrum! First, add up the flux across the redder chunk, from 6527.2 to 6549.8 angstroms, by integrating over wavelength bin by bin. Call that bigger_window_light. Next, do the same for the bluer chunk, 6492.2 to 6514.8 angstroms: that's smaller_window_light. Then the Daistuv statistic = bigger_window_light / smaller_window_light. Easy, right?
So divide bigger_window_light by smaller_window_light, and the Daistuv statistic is 1.00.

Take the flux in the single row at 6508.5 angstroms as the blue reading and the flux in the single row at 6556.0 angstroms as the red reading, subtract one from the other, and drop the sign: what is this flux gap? 0.7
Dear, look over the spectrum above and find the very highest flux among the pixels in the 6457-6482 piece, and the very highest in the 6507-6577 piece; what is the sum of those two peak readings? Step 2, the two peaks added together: 23.1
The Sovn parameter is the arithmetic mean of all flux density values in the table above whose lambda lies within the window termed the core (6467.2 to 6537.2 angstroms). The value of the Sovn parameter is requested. 11.3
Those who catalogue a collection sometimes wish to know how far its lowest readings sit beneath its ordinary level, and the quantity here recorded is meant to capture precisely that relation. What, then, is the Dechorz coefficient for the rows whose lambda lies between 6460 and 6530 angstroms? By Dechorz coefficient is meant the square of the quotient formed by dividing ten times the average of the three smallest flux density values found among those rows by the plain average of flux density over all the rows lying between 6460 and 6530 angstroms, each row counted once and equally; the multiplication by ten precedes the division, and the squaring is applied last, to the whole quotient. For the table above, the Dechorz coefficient 96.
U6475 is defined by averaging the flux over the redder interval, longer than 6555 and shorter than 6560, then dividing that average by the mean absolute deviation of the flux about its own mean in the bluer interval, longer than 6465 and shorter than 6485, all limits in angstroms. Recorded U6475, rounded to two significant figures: 82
